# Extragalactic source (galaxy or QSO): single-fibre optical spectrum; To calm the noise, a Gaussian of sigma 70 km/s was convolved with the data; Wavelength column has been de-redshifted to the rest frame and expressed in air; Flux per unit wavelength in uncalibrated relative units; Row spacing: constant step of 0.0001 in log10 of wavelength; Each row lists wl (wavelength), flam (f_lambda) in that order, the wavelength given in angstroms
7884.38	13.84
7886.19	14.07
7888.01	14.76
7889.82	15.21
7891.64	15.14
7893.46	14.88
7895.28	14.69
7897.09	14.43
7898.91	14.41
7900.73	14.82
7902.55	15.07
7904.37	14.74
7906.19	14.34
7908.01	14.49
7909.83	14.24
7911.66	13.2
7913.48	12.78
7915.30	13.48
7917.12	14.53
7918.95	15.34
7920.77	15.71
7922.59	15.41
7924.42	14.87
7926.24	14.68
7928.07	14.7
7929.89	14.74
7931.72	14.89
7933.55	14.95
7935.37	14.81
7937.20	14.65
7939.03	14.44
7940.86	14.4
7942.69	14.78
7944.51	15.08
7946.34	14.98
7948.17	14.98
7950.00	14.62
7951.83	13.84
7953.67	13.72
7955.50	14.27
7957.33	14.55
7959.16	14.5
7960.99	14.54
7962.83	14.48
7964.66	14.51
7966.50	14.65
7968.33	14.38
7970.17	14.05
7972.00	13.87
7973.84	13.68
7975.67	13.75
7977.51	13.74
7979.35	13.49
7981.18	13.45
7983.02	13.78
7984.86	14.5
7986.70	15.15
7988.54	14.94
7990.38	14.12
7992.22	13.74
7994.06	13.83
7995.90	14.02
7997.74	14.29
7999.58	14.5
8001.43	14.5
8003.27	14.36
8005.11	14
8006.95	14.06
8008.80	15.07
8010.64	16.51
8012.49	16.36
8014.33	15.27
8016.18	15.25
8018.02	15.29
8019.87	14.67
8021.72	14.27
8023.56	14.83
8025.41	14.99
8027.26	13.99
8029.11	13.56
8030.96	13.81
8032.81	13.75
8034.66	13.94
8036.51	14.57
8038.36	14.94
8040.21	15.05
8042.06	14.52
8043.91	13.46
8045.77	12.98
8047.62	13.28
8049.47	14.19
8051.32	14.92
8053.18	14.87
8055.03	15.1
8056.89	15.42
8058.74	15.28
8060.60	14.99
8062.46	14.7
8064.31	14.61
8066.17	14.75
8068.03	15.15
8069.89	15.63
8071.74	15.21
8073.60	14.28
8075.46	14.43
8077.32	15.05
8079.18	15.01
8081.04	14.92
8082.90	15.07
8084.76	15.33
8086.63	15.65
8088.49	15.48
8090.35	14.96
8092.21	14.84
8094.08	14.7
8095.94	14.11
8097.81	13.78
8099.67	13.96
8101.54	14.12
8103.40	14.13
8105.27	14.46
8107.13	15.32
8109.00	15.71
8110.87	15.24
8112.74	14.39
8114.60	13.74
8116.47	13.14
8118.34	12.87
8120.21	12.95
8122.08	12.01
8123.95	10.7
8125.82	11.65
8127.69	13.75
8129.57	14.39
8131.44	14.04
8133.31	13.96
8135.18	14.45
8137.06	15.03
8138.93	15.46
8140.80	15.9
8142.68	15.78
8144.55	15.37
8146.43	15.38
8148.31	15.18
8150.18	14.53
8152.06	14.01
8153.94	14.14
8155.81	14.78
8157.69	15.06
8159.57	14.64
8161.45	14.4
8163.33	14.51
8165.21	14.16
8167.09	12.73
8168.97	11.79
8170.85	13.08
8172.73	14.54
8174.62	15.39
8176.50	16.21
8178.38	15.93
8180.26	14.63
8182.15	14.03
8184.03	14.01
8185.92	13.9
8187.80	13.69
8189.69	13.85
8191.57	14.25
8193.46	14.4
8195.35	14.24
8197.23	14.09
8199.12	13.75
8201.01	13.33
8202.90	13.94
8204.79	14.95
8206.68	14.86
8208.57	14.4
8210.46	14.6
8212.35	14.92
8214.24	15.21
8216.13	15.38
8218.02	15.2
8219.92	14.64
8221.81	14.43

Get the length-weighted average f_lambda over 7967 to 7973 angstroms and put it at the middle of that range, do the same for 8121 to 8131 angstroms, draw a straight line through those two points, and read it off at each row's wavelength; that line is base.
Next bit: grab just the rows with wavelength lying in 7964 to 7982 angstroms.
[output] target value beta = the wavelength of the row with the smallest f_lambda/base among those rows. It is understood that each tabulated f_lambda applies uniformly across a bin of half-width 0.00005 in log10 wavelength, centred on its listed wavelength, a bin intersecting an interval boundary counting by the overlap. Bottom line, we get 7981.18 angstroms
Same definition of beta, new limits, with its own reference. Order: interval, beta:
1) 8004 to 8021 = 8005.11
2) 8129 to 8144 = 8133.31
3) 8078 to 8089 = 8081.04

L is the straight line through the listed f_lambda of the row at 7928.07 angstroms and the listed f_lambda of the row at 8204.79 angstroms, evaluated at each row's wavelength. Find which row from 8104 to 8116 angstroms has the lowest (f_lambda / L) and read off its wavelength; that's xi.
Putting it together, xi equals 8114.60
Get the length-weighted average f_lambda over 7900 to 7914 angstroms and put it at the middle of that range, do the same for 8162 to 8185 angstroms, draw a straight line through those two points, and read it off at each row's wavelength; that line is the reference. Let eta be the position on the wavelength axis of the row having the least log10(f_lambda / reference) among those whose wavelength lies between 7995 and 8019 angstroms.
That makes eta 8005.11 angstroms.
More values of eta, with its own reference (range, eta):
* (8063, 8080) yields 8073.60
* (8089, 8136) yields 8123.95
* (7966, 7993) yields 7981.18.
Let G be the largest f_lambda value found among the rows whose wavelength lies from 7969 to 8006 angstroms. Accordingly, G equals 15.15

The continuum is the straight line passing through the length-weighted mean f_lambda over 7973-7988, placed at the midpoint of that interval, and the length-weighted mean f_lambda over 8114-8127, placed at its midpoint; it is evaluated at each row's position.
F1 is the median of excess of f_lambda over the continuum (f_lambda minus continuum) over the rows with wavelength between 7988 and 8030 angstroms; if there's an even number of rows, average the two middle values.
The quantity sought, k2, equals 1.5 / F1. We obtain 1.99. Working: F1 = 0.8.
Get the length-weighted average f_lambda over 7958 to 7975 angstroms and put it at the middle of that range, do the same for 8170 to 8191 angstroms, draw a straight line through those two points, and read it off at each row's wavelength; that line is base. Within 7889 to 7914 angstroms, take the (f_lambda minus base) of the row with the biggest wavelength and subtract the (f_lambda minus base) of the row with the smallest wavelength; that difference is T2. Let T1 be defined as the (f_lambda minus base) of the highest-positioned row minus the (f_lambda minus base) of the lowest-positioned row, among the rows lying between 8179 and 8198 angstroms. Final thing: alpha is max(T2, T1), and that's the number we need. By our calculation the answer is -0.6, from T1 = -0.6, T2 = -2.5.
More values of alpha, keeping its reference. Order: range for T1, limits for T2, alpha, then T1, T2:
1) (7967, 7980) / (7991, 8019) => 1.5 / -0.9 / 1.5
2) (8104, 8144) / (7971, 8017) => 1.3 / 1.3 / 1.3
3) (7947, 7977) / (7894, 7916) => -1.2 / -1.3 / -1.2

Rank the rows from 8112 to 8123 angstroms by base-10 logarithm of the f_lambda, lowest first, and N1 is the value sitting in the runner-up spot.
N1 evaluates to 1.11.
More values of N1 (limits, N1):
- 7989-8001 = 1.14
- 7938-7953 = 1.16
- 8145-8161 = 1.15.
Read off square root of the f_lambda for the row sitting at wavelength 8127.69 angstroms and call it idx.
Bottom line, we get 3.71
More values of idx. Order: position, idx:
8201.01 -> 3.65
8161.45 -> 3.79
